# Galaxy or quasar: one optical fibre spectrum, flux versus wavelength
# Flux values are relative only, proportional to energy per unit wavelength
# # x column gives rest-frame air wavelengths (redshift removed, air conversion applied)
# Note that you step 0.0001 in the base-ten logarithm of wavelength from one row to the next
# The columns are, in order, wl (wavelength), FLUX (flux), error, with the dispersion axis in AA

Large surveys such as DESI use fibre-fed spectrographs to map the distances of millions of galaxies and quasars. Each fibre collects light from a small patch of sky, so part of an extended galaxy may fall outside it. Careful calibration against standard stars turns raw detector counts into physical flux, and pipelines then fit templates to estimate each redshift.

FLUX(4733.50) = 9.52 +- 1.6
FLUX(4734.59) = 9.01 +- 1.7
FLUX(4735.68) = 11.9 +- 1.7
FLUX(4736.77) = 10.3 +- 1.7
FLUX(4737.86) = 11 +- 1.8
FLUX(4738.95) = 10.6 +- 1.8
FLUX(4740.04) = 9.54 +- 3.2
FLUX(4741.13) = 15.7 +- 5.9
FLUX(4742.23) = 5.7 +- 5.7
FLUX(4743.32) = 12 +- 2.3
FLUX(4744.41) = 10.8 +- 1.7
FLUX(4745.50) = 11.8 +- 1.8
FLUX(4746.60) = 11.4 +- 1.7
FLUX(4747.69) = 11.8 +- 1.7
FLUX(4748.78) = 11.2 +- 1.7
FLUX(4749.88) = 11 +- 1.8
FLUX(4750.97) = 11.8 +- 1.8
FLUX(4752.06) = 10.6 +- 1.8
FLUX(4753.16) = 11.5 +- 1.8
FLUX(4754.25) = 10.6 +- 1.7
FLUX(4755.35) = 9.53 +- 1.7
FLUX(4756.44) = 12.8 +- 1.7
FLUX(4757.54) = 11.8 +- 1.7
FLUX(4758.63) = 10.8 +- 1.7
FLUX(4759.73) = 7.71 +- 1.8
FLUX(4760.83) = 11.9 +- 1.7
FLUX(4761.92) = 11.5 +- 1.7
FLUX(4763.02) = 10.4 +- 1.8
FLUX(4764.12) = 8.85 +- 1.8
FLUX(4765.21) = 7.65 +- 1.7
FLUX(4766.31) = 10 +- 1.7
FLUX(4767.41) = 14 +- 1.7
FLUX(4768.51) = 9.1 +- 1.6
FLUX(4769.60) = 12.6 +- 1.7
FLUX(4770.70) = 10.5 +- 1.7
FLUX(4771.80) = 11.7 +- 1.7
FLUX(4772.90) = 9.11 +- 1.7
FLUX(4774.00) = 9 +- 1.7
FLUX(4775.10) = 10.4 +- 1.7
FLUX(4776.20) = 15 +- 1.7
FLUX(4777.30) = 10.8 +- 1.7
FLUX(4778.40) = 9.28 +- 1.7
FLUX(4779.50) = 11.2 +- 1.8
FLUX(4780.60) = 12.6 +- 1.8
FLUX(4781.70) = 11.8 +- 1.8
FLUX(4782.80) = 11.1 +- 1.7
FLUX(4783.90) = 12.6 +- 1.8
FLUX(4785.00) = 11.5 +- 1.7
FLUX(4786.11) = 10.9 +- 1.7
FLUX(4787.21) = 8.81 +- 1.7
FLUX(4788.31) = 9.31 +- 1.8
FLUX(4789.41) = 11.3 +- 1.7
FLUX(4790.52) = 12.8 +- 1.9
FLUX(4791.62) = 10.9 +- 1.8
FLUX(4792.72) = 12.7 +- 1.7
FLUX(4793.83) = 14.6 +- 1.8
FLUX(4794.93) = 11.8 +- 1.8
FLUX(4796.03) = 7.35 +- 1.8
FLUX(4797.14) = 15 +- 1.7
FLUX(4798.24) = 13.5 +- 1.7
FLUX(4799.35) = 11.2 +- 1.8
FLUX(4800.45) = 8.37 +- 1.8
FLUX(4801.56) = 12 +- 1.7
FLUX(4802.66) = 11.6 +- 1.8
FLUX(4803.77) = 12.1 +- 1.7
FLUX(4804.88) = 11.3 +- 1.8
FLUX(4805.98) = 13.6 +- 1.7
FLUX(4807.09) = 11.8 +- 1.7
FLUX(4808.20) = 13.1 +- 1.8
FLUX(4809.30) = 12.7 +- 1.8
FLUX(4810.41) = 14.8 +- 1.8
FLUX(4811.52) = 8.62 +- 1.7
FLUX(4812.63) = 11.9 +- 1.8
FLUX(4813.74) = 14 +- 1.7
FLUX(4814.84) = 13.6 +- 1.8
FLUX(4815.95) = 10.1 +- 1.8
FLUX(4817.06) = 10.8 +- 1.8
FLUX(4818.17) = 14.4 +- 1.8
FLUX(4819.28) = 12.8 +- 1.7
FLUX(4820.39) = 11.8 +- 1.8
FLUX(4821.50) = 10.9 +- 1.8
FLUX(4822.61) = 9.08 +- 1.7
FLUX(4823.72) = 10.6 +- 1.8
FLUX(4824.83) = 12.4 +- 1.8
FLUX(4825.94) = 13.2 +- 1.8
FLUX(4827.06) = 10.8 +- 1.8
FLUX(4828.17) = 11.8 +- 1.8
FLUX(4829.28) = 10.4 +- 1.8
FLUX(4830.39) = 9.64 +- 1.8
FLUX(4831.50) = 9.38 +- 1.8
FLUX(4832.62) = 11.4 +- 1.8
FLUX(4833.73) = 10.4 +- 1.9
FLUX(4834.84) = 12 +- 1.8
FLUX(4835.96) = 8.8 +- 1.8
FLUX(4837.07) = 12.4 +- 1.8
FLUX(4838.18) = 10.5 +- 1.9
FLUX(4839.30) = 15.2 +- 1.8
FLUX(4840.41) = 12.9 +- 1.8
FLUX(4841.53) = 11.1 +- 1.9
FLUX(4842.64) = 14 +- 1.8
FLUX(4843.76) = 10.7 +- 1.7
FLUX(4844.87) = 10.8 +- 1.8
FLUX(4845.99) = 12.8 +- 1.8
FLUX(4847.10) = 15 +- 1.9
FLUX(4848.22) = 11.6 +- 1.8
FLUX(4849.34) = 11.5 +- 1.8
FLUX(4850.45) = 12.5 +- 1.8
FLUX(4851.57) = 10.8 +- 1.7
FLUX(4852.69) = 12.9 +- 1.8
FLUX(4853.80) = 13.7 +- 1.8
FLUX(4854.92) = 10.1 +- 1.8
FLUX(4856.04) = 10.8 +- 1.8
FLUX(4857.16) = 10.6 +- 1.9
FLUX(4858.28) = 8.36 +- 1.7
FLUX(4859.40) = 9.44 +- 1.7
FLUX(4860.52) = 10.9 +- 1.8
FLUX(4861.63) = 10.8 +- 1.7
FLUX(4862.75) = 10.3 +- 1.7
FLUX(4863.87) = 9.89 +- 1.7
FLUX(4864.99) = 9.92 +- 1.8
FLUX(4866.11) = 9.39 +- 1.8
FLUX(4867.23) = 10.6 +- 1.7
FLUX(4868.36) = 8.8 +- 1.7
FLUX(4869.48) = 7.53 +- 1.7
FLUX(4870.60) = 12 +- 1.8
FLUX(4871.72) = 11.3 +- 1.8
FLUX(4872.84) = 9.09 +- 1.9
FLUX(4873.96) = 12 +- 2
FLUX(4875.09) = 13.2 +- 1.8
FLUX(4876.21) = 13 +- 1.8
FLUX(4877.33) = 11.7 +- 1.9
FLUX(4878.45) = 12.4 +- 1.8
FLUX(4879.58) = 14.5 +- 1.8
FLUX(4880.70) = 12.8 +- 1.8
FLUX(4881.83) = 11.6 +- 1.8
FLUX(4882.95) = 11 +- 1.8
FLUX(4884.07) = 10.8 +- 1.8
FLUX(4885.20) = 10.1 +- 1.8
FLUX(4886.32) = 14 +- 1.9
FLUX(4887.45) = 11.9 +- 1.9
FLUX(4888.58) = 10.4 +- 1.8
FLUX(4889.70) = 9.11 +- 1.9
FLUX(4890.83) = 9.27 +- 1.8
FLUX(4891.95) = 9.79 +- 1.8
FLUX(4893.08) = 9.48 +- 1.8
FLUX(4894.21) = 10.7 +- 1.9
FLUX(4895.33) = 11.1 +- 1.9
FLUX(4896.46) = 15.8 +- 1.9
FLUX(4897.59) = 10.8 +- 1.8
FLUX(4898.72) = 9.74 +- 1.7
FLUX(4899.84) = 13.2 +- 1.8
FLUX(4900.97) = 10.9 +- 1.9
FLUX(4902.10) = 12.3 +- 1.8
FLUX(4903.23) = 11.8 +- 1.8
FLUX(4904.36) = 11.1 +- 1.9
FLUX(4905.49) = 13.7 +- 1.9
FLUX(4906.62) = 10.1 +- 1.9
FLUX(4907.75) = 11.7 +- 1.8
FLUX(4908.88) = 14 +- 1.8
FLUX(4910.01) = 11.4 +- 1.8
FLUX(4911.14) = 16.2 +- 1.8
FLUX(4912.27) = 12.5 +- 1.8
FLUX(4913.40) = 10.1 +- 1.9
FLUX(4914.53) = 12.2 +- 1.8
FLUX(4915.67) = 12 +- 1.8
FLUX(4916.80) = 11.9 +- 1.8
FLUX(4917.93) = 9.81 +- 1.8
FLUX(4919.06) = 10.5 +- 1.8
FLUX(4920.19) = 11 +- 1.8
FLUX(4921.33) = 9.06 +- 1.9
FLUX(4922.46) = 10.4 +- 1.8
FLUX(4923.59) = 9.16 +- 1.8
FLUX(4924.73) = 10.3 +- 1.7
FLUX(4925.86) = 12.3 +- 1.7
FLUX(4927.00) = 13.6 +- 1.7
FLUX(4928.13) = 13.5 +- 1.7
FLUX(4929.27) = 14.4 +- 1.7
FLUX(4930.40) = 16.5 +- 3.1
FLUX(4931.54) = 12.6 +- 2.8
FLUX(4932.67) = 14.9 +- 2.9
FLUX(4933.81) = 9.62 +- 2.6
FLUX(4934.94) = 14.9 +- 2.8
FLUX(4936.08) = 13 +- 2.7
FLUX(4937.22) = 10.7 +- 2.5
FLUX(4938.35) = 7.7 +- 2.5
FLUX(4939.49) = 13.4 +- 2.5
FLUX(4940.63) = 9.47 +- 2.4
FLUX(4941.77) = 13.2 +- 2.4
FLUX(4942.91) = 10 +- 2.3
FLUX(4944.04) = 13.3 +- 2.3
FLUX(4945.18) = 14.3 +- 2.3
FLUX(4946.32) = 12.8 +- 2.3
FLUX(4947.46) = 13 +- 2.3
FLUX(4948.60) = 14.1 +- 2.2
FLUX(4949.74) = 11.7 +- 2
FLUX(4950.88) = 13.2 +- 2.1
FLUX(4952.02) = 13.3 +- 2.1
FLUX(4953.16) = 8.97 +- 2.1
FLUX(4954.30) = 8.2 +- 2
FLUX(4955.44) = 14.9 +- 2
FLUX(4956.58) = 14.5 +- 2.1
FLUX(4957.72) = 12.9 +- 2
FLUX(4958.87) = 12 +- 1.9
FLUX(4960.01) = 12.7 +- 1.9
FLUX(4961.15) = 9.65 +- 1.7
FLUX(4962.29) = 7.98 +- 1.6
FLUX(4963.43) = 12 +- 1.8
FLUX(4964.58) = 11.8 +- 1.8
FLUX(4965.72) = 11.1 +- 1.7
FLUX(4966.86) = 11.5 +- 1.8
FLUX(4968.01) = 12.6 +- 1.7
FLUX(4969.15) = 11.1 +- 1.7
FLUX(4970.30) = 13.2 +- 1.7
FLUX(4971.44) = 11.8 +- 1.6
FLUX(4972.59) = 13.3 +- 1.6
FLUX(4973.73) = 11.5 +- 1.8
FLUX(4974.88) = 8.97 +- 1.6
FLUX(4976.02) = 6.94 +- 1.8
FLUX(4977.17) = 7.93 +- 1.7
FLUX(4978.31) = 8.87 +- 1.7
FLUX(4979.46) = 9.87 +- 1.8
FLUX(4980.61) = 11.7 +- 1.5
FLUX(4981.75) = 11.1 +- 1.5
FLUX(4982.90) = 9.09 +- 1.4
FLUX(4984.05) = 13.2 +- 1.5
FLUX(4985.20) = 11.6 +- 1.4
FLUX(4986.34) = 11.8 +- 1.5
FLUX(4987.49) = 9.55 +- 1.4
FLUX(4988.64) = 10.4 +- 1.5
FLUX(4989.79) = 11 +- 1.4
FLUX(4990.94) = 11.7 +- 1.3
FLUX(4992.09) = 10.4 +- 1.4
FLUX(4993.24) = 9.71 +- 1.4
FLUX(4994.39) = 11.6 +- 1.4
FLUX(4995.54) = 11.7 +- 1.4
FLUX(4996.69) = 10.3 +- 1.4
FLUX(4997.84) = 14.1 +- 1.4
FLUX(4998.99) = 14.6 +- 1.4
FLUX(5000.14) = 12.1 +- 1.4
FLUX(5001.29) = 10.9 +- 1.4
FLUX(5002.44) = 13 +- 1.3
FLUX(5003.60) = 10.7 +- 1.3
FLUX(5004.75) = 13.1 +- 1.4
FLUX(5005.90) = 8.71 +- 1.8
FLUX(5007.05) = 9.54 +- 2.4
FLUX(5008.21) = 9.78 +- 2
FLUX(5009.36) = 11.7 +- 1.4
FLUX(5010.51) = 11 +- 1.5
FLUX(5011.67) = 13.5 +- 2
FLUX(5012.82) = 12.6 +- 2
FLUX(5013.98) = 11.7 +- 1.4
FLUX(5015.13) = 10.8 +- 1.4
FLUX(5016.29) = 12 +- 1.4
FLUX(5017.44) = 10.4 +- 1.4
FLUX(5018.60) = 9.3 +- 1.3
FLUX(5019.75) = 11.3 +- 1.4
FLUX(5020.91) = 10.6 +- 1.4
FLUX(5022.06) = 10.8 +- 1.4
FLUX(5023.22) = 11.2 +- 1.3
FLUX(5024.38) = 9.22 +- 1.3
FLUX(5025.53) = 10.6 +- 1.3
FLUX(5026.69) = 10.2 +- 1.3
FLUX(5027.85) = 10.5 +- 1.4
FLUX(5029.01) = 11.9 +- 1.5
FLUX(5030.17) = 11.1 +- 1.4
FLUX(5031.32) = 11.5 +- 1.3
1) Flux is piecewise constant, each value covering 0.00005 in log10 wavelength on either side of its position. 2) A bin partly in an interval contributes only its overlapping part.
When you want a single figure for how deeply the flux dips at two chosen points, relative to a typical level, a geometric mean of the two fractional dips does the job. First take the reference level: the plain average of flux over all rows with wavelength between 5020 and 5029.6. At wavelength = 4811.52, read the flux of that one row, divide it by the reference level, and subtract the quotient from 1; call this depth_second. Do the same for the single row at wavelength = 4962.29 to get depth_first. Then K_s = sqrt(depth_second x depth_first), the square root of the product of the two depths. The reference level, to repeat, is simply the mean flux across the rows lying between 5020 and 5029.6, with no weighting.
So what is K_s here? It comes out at 0.22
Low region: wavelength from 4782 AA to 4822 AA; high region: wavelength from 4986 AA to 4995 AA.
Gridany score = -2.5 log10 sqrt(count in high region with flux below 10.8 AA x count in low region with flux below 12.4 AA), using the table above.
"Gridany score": -2.43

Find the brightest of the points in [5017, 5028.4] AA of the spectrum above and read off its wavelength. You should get 5019.75 AA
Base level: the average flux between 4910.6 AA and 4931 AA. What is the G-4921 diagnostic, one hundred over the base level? 8.4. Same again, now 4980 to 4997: 9.1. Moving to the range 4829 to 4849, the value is 8.6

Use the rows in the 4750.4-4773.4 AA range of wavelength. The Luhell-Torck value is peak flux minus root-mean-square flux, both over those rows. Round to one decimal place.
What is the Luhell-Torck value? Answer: 3.2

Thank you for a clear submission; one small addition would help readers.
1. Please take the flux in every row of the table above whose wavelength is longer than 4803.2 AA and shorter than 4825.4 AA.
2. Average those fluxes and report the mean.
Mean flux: 12.0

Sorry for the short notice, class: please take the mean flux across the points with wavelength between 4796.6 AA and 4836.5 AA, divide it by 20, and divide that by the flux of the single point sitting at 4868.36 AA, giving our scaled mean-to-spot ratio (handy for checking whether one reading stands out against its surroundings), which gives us 0.0663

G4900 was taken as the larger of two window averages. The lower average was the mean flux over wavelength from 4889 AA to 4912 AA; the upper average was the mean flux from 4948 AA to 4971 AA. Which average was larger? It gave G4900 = 11.9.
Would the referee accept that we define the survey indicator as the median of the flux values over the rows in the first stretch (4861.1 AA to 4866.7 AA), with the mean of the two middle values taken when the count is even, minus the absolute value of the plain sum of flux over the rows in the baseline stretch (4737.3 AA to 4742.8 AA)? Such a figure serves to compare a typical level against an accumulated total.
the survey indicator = -43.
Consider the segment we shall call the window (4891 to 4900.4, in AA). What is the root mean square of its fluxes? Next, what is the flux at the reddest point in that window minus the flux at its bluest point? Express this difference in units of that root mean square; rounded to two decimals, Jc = 0.30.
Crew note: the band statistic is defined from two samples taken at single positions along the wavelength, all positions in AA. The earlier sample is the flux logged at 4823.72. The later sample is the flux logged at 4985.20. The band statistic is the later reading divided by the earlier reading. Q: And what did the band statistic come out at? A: 1.09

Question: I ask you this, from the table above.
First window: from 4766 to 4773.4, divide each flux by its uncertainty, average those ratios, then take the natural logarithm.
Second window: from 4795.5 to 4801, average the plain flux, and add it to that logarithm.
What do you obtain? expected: 13.0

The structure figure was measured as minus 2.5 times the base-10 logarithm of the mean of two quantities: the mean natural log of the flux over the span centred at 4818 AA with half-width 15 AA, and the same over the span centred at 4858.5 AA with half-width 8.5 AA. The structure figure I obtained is -0.95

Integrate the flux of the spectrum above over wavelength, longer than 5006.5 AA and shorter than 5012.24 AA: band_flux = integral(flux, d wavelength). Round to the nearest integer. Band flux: 64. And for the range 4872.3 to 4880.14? 96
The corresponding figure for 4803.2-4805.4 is 26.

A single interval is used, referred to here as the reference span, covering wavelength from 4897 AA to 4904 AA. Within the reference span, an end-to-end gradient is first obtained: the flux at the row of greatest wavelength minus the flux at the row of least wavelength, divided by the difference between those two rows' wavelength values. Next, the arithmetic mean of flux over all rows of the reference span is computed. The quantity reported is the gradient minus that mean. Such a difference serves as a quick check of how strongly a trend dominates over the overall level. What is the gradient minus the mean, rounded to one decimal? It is -11.3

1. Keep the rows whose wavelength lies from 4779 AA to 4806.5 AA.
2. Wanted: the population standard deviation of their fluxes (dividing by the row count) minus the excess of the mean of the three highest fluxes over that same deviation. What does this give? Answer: -10.9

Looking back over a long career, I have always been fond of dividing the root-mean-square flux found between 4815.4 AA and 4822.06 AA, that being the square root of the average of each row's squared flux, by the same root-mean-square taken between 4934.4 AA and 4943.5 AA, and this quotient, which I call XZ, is 1.01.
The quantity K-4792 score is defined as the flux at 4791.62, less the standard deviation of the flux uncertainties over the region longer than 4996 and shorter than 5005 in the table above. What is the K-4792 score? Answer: 11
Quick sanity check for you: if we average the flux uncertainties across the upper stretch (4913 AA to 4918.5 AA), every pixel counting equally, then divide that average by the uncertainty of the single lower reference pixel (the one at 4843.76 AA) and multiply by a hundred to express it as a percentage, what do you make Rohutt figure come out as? 107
